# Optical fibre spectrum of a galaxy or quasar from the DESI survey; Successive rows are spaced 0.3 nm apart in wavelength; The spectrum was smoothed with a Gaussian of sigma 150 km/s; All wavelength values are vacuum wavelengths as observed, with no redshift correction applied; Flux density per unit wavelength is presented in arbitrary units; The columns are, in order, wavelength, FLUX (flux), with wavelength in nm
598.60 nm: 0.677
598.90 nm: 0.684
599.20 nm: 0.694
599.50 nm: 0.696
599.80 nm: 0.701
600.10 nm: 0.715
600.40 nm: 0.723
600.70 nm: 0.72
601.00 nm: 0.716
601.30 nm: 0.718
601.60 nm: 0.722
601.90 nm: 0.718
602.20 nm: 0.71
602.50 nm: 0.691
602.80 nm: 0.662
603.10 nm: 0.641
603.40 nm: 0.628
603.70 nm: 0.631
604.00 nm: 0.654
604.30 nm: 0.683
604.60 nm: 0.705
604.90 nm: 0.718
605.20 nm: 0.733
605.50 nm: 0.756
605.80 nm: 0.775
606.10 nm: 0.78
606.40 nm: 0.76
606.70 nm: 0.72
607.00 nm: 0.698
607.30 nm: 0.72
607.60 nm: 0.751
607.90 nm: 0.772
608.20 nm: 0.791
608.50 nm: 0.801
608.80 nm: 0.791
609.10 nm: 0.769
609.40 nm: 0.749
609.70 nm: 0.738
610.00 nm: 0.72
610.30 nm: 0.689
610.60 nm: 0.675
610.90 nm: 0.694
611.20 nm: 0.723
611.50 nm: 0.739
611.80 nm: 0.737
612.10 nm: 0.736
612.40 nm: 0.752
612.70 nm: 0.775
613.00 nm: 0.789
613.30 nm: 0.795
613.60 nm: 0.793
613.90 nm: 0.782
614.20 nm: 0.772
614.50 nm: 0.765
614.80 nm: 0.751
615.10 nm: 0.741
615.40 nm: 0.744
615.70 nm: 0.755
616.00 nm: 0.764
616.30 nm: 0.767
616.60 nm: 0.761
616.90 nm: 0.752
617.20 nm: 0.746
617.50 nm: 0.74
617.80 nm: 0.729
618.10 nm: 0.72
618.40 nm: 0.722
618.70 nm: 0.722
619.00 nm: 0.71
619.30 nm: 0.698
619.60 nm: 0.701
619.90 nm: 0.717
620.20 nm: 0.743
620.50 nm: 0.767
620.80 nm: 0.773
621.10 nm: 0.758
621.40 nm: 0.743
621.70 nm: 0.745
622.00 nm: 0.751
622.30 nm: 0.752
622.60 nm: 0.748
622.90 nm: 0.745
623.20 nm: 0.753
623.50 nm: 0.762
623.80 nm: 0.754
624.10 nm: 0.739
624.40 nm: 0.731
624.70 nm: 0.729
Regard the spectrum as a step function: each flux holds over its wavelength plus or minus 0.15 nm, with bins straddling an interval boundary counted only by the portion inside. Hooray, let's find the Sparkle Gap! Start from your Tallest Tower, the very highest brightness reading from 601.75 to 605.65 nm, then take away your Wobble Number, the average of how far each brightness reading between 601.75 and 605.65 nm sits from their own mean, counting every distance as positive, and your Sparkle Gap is 0.722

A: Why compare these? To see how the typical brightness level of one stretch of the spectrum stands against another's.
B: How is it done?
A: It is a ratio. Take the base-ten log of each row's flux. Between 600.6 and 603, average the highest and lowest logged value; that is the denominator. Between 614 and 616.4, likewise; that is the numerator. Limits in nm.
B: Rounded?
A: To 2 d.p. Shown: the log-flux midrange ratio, 0.76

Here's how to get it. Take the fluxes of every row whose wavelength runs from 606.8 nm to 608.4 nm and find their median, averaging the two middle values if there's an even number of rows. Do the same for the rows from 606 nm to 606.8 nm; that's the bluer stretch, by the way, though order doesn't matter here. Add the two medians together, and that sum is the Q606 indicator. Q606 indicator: 1.51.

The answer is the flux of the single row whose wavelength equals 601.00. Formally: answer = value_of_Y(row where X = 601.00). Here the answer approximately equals 0.716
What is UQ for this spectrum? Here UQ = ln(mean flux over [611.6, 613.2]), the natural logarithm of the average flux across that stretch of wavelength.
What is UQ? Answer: -0.28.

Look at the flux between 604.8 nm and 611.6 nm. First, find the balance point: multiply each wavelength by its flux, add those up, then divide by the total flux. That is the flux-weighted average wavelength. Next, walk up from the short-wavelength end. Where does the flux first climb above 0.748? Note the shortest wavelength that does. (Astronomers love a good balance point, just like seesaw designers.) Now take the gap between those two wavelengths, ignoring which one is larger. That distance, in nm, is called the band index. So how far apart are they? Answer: 2.67 nm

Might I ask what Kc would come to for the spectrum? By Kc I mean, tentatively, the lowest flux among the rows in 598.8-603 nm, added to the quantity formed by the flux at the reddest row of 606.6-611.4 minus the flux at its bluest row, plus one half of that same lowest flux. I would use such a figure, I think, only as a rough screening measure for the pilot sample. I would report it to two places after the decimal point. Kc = 1.00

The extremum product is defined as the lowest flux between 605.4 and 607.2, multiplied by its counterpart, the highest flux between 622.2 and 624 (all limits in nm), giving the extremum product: 0.532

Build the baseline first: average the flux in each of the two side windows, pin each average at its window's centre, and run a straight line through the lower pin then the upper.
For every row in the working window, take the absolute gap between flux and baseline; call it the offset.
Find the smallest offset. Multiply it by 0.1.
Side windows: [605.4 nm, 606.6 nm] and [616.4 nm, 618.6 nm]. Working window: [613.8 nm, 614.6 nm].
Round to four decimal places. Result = 0.0019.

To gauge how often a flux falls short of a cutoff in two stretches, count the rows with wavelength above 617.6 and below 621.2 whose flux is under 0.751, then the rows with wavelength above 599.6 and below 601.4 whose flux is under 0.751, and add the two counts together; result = 15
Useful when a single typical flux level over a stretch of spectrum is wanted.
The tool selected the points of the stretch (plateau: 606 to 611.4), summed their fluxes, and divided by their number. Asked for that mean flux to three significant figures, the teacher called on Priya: 0.741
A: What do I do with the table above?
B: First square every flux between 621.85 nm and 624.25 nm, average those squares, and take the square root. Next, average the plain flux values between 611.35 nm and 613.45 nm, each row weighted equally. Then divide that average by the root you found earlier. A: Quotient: 1.01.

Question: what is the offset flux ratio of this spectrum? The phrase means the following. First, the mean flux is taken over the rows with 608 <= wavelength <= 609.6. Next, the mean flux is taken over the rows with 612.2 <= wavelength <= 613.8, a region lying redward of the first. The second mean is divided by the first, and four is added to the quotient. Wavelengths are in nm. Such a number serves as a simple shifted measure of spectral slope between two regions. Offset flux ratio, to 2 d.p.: 5.00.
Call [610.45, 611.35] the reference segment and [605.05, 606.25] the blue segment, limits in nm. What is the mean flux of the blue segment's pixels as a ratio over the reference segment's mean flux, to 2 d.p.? 1.09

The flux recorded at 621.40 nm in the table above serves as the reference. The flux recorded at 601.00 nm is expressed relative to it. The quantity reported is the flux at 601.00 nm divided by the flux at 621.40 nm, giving 0.96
